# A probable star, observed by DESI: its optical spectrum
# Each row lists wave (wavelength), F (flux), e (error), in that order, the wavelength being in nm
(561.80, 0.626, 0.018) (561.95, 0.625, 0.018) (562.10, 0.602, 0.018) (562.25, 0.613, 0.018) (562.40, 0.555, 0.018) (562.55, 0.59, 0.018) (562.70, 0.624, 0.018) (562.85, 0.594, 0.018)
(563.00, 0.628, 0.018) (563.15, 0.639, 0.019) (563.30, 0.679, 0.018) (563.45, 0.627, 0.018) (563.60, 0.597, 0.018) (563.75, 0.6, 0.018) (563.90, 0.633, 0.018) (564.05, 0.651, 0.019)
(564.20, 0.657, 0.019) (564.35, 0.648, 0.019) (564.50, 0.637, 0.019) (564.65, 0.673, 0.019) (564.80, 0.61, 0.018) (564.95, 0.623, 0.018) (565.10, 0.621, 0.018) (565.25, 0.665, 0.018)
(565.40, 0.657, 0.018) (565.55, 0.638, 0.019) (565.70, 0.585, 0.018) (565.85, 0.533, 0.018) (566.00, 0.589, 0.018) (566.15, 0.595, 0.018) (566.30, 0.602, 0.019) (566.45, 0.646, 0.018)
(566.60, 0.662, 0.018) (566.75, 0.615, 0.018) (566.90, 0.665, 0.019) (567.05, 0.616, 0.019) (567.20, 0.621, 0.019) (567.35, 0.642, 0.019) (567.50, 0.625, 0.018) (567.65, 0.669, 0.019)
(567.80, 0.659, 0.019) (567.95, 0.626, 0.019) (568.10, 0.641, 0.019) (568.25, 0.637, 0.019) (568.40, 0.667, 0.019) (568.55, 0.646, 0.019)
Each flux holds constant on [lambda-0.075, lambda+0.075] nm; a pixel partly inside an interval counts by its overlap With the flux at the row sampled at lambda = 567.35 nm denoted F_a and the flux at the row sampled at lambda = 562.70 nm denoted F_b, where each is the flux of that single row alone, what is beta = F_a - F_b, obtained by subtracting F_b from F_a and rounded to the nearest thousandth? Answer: 0.018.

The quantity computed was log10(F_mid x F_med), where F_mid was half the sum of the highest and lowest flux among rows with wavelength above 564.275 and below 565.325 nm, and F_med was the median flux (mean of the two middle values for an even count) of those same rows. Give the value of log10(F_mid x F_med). -0.389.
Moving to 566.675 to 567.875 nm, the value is -0.391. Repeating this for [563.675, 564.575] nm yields -0.394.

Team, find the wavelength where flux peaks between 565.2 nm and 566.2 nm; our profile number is 565.25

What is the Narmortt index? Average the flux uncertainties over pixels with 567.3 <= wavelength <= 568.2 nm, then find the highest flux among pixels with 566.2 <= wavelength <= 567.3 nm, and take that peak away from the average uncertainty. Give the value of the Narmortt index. -0.646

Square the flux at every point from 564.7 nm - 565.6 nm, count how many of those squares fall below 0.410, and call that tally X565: 4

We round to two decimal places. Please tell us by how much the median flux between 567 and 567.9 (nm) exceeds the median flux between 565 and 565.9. 0.00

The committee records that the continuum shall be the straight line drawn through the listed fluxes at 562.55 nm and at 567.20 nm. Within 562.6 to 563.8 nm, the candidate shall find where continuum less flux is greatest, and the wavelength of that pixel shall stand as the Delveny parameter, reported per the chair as 563.60 nm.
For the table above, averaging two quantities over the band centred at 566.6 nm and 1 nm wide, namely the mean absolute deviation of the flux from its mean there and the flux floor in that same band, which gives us 0.310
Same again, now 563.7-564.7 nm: 0.308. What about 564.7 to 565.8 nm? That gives 0.303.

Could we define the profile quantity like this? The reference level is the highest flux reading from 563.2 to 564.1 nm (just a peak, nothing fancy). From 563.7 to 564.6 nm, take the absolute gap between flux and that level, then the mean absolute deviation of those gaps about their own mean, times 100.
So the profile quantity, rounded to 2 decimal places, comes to 1.43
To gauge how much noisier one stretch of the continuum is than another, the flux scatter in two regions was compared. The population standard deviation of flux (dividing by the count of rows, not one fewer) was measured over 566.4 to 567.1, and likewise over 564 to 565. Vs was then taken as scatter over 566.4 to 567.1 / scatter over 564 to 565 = 1.1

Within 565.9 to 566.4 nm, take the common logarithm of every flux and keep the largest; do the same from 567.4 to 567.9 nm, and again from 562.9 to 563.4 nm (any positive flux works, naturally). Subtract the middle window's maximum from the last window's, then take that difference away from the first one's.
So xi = -0.227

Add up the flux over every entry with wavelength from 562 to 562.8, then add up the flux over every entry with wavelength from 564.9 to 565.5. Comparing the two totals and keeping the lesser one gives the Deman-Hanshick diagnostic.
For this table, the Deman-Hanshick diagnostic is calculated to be 2.6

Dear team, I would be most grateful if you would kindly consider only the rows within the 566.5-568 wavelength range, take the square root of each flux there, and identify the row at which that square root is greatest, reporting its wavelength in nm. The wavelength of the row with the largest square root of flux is 567.65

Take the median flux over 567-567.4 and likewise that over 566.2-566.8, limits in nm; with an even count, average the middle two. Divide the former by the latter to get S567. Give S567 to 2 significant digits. 0.98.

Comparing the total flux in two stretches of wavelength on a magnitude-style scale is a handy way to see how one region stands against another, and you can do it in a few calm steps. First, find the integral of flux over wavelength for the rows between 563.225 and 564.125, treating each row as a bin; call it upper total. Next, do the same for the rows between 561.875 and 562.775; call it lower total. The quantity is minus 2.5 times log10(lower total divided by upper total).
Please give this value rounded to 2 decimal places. 0.05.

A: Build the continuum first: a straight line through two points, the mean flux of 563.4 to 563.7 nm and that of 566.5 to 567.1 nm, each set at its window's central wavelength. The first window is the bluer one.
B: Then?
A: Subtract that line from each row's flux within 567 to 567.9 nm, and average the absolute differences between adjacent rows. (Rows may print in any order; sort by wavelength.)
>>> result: 0.019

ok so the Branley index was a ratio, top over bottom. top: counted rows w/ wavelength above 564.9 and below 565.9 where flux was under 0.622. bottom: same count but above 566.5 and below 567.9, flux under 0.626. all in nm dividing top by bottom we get 0.75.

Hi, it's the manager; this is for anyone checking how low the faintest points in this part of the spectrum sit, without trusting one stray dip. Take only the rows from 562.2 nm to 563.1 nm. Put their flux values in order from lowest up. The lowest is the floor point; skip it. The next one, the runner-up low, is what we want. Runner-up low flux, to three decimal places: 0.590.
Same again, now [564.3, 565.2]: 0.621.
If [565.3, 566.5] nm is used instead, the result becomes 0.585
